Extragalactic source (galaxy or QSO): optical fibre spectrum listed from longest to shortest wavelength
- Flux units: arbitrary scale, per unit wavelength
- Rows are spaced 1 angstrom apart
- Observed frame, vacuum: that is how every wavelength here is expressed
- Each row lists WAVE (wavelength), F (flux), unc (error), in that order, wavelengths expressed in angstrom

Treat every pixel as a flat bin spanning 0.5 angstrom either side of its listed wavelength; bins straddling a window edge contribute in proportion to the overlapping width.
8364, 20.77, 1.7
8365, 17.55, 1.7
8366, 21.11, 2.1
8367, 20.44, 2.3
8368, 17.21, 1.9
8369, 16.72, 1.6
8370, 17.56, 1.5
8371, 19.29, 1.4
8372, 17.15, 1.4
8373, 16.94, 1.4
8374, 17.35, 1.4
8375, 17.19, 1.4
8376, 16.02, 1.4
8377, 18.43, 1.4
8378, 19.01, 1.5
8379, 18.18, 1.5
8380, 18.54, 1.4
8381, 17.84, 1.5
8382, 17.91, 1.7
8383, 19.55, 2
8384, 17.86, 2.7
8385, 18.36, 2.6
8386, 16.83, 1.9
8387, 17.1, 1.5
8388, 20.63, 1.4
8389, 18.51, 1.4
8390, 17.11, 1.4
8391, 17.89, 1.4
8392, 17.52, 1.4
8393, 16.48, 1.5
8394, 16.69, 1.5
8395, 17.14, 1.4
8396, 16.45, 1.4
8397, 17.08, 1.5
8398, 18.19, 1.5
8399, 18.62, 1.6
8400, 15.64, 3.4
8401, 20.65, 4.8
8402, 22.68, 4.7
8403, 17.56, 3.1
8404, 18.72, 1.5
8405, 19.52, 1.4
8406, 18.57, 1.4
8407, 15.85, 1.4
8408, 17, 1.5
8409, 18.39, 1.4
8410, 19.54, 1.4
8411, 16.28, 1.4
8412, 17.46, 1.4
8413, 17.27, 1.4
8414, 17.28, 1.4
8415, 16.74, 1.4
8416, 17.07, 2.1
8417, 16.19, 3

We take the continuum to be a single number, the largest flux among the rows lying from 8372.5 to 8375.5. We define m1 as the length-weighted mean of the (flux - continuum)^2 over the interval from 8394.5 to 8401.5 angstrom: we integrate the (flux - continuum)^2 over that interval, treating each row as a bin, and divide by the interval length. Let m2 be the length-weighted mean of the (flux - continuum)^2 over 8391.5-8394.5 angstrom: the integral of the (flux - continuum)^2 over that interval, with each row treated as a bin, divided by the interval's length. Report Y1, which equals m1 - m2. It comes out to 2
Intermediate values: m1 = 2.4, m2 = 0.4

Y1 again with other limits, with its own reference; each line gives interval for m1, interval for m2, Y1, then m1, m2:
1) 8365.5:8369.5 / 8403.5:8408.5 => 4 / 6.0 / 2.1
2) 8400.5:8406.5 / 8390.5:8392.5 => 8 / 7.9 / 0.2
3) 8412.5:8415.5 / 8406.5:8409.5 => -1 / 0.1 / 1.2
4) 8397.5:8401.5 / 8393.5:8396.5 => 4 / 4.0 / 0.4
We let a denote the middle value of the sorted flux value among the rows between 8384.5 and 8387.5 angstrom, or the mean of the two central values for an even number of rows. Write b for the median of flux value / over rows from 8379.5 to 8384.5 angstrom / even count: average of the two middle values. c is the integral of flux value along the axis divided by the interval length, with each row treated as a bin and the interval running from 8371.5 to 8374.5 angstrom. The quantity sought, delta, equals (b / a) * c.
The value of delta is 18.0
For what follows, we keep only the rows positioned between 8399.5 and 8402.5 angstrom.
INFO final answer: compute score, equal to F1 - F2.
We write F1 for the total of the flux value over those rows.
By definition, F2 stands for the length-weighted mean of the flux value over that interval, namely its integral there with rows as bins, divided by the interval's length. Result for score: 39.3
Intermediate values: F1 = 59.0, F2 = 19.7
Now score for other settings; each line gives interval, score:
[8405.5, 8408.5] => 34.3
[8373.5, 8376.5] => 33.7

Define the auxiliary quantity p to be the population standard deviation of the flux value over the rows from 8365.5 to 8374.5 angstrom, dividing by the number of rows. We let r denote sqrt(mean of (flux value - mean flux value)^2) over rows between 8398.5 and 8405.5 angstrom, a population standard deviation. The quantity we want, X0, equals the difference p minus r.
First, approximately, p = 1.6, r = 2.07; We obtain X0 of -0.5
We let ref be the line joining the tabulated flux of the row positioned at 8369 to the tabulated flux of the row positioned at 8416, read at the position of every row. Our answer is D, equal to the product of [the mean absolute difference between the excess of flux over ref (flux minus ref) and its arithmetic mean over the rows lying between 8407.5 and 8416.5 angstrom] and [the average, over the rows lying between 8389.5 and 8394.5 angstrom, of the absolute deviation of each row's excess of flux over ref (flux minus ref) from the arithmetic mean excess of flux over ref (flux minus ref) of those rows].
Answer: 0.3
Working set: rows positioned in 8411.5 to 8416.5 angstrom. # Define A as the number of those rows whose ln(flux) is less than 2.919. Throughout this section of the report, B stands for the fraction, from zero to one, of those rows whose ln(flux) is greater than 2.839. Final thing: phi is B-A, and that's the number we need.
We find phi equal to -4.4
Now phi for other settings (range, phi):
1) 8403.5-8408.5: -1.4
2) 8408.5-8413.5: -3.2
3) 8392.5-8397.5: -4.8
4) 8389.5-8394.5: -4.4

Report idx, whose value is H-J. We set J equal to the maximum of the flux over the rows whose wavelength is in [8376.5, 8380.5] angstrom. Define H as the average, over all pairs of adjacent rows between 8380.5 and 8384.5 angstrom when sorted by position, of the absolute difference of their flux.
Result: -17.9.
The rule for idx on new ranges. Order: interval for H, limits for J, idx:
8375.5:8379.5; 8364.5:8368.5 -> -19.8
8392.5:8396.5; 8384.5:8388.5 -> -20.2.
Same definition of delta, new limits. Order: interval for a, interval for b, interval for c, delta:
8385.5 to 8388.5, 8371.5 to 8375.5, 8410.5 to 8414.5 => 17.1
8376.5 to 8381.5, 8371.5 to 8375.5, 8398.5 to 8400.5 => 16.0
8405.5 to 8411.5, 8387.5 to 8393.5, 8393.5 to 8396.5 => 16.8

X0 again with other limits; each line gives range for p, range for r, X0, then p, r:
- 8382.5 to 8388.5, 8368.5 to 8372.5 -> 0.4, 1.3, 0.98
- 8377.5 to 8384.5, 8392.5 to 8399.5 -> -0.2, 0.6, 0.79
